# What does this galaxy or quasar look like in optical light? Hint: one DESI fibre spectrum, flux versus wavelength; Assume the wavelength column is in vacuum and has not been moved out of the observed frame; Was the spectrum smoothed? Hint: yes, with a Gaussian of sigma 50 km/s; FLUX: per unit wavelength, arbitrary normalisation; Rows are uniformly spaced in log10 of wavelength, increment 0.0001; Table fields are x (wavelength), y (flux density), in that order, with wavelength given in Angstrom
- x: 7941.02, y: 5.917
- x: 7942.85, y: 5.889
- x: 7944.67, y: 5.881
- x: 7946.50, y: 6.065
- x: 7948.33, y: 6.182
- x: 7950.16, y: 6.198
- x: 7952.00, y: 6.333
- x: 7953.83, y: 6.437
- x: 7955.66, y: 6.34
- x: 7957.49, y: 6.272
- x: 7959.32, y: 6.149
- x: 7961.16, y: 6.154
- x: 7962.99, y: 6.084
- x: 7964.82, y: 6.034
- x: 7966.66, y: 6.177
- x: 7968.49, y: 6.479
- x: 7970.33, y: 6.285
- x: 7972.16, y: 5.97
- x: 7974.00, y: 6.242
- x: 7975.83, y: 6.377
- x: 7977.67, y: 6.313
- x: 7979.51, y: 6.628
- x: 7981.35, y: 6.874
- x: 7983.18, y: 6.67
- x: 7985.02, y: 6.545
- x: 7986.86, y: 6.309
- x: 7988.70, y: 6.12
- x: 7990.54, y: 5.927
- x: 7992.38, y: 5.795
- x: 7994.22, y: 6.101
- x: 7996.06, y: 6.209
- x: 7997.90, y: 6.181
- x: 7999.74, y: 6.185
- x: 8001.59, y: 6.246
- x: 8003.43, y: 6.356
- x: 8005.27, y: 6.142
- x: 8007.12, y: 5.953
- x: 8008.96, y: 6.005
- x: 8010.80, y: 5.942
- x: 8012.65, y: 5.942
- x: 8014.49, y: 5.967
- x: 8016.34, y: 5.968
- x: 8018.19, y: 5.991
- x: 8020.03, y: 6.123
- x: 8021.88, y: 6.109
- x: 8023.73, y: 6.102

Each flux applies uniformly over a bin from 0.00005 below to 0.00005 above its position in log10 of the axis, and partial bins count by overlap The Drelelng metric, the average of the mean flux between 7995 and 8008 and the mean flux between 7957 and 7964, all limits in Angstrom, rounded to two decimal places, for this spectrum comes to 6.17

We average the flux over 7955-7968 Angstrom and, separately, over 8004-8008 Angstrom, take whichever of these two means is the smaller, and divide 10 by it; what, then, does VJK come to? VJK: 1.65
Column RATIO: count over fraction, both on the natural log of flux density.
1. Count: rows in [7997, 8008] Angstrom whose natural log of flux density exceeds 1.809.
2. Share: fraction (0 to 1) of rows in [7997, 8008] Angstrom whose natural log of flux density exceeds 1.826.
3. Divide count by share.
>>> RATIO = 15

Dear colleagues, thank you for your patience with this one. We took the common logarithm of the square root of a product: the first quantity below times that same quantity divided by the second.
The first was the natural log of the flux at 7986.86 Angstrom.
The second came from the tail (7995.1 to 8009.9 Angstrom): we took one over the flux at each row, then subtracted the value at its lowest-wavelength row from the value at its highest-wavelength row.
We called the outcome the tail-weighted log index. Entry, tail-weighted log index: 1.40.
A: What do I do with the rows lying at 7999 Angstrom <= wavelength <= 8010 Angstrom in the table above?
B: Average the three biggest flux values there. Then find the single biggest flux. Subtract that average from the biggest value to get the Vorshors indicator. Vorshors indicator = 0.09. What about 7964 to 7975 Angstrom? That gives 0.14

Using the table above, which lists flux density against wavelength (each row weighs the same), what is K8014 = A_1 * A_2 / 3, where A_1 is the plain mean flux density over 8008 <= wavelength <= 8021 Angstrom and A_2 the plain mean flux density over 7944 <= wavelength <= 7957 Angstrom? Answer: 12.4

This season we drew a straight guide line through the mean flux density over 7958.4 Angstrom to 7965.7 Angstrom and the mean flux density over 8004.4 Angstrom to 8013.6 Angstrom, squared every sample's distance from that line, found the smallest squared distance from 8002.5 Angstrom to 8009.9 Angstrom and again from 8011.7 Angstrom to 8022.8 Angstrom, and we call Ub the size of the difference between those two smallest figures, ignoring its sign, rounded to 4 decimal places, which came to 0.0001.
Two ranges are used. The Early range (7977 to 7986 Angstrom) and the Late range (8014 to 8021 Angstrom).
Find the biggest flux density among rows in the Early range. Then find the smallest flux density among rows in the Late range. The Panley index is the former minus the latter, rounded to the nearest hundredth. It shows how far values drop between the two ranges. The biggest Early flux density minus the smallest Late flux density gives 0.91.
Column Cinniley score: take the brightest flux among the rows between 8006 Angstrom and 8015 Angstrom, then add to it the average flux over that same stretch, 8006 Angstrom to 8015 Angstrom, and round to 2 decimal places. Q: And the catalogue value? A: 11.97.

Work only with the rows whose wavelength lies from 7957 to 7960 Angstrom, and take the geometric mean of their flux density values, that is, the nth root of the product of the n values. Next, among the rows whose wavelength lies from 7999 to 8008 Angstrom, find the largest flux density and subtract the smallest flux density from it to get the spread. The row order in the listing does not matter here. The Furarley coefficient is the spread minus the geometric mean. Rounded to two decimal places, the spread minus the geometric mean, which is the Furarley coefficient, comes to -5.81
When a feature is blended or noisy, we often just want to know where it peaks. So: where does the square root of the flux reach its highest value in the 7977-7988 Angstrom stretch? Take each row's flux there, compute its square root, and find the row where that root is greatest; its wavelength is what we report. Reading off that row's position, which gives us 7981.35 Angstrom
